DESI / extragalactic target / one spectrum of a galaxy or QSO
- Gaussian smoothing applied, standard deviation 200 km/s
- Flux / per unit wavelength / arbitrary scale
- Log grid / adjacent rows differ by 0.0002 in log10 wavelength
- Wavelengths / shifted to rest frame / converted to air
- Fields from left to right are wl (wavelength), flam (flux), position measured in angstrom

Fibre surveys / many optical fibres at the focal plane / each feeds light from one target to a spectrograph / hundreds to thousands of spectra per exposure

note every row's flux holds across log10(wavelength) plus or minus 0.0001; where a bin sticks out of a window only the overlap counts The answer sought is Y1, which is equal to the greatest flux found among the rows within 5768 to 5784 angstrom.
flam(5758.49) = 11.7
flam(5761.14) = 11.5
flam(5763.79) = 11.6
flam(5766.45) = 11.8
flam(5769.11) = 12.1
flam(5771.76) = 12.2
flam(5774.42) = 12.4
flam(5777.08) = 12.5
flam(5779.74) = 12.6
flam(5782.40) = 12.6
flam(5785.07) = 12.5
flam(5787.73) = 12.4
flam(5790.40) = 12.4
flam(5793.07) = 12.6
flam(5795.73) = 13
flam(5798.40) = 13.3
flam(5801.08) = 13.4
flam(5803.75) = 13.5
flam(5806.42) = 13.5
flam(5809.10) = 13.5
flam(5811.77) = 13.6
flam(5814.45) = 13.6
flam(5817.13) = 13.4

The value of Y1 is 12.6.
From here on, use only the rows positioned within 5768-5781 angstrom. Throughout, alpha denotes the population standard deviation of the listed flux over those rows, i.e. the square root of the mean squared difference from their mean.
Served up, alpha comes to 0.19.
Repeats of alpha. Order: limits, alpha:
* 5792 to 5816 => 0.31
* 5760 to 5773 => 0.27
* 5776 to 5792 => 0.08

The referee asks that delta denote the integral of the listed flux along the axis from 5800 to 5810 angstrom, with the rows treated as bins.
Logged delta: 135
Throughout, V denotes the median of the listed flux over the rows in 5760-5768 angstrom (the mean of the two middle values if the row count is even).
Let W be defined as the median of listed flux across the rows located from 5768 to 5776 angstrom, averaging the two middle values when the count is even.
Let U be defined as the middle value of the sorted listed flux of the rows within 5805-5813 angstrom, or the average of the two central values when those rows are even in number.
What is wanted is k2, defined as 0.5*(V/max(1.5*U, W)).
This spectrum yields 0.286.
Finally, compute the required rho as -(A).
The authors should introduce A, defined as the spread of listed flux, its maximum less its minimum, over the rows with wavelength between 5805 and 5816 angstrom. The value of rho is -0.10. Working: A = 0.1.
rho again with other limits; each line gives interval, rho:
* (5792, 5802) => -0.80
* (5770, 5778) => -0.30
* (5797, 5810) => -0.20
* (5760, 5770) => -0.60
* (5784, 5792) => -0.10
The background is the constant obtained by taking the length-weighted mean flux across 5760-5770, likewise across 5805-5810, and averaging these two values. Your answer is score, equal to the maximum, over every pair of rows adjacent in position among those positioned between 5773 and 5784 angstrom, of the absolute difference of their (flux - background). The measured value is 0.10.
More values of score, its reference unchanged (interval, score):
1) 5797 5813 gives 0.10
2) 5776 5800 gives 0.40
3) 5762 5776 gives 0.30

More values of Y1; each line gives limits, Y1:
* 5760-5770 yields 12.1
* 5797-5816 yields 13.6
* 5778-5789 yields 12.6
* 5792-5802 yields 13.4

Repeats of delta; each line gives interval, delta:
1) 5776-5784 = 100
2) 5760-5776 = 191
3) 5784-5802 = 230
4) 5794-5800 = 79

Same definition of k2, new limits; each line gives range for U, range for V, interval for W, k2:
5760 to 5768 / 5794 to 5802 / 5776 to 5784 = 0.382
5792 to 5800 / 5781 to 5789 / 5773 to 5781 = 0.321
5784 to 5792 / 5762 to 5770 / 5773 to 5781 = 0.317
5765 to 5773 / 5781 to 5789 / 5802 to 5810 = 0.344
